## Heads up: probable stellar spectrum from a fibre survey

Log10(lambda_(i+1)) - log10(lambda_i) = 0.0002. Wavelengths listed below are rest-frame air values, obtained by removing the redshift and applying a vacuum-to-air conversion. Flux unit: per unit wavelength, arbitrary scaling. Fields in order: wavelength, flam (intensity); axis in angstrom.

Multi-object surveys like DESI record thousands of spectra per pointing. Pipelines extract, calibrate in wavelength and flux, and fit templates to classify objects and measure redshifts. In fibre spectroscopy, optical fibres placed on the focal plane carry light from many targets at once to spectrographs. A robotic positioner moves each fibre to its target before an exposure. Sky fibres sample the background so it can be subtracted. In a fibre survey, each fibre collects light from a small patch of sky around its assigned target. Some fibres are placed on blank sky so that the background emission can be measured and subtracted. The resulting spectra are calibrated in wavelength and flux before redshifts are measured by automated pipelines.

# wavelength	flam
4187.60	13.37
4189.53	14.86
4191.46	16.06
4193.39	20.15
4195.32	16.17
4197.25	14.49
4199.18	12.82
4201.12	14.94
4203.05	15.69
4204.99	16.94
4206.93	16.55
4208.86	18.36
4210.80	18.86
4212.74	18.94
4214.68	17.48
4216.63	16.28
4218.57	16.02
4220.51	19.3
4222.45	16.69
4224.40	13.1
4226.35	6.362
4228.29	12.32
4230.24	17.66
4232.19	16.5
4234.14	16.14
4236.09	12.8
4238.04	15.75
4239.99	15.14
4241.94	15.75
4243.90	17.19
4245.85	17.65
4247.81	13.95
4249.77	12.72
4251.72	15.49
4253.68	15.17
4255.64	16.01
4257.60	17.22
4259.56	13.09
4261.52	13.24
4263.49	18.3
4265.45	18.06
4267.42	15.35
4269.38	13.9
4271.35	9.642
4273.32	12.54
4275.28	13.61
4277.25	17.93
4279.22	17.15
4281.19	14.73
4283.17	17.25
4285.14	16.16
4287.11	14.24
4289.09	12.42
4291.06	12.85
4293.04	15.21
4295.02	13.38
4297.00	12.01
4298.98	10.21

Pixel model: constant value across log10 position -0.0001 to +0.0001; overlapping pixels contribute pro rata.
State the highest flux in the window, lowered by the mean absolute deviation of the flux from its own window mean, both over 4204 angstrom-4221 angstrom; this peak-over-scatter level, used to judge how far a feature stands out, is 18.2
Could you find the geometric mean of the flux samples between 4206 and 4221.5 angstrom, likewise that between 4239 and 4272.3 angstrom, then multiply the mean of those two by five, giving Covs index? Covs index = 81.7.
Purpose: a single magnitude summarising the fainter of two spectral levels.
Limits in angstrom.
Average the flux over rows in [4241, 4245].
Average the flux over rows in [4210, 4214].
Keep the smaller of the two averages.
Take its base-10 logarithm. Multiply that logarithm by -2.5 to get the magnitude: -3.04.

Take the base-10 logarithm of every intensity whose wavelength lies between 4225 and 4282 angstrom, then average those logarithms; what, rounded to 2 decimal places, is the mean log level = 1.16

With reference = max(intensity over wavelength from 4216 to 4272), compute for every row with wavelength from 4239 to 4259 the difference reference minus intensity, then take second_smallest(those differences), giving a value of 2.1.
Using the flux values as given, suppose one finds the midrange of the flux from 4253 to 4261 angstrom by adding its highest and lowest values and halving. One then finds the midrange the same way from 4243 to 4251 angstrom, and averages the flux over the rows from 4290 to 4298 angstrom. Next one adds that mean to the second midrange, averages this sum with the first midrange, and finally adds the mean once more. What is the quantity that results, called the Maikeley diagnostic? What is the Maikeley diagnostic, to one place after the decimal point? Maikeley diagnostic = 35.2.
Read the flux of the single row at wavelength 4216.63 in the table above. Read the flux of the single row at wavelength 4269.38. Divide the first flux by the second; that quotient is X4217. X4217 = 1.17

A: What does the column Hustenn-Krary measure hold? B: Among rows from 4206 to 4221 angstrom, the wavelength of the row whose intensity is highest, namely 4220.51 angstrom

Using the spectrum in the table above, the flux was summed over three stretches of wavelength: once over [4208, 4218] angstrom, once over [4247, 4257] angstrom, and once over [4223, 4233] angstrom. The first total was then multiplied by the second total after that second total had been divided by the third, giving 100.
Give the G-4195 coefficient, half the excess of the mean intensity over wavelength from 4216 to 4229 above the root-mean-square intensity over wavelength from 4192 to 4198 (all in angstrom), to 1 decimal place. -1.4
